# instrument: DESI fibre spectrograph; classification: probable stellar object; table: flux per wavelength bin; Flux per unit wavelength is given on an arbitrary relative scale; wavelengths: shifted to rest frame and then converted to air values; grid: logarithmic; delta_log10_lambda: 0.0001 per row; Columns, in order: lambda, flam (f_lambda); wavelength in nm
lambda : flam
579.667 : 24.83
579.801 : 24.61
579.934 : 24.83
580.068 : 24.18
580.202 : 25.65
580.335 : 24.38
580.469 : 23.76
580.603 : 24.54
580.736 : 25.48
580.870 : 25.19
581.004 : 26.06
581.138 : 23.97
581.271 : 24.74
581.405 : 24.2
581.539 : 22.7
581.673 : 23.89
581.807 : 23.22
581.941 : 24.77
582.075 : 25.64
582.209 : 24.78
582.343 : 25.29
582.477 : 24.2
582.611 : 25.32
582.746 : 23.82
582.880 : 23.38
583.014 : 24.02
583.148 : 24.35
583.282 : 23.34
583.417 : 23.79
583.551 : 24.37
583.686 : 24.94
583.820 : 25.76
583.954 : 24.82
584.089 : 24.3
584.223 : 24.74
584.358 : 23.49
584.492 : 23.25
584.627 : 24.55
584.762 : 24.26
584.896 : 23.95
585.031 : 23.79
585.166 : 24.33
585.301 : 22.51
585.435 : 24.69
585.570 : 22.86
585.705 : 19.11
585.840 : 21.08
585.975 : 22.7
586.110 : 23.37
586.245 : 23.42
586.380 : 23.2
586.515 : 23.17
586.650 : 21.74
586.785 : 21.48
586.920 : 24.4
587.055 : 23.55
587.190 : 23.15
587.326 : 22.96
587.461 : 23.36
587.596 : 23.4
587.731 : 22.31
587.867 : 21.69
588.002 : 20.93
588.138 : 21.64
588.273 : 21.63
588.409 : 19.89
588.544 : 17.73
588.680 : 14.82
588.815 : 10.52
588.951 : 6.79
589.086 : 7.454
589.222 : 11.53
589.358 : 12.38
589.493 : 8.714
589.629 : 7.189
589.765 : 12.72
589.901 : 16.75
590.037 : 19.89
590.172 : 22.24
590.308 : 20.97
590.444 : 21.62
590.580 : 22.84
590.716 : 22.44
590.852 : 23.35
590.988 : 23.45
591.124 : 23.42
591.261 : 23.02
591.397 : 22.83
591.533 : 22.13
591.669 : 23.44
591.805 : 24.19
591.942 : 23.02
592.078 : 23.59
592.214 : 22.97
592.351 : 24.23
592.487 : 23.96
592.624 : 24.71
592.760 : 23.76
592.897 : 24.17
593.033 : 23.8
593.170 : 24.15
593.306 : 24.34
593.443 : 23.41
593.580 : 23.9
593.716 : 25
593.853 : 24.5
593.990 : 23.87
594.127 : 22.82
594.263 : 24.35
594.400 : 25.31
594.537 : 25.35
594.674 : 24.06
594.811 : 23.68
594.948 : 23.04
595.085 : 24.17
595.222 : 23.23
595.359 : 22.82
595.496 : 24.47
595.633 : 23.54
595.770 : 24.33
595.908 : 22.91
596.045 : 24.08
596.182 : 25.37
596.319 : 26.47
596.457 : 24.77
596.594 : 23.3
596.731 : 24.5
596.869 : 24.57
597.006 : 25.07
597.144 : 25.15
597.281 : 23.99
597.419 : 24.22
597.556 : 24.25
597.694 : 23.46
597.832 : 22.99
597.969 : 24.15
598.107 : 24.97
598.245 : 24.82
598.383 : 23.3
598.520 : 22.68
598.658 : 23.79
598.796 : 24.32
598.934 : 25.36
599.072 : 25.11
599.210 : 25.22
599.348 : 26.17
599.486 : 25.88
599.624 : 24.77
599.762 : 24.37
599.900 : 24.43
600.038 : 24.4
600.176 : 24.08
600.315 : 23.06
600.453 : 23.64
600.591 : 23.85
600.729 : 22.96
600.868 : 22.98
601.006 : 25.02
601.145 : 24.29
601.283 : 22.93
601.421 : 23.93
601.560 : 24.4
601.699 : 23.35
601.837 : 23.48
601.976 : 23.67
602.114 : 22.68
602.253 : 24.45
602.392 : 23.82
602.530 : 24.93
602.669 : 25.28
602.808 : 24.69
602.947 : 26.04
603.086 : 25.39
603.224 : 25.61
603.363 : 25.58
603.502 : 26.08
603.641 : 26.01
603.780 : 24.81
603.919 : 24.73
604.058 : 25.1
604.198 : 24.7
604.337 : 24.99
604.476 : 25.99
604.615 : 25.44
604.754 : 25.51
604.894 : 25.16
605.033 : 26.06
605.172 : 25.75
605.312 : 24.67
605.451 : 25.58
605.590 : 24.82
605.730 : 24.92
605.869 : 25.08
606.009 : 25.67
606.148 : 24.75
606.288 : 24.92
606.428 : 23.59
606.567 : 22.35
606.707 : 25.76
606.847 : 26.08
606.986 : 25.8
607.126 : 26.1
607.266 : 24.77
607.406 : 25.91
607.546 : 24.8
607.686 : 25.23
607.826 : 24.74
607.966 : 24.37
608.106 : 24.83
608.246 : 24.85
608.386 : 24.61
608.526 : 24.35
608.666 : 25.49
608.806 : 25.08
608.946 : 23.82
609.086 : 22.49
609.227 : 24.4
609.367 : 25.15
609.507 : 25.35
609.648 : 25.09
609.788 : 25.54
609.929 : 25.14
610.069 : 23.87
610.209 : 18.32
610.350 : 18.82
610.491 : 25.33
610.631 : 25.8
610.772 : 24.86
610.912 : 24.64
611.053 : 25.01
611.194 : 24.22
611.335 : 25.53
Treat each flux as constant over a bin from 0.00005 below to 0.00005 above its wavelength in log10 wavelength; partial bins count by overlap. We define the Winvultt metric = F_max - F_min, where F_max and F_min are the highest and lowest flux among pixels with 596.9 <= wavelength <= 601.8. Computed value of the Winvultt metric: 3.5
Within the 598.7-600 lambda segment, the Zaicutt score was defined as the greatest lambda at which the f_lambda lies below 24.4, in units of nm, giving 599.762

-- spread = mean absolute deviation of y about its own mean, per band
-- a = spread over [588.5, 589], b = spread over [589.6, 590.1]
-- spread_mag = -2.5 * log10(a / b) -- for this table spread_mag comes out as 0.1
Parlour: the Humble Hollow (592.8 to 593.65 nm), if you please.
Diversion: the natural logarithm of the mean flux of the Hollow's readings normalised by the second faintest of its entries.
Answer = 0.0068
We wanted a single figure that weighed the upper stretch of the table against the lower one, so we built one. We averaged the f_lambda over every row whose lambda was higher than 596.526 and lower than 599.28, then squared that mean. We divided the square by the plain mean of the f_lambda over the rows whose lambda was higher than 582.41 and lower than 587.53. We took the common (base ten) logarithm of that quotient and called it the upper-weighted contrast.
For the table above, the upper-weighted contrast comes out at 1.40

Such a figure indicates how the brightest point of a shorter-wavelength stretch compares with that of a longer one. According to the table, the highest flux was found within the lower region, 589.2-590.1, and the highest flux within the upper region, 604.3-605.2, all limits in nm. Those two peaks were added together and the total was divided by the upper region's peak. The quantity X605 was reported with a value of 1.76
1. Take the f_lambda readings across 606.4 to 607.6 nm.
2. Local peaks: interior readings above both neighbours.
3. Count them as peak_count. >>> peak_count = 3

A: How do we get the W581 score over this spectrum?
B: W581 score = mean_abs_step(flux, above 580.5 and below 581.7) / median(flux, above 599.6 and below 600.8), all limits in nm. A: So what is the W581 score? 0.043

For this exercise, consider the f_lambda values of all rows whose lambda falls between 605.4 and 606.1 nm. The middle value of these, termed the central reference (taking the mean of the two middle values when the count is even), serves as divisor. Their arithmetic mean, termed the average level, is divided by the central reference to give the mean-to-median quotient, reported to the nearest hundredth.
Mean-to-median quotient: 1.01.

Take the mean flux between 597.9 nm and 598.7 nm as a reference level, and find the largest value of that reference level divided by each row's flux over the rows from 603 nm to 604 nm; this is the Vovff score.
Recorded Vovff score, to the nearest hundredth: 0.97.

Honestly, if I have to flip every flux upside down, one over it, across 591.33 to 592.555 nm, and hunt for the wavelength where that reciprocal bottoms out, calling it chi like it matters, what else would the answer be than 592.351 nm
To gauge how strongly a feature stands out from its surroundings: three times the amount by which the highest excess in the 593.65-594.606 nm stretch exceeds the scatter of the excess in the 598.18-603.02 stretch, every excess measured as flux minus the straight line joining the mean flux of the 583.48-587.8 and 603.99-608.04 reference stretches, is 0.7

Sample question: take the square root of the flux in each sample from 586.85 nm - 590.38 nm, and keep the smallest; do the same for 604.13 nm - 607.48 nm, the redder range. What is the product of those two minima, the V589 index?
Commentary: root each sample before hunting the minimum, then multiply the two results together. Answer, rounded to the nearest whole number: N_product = 12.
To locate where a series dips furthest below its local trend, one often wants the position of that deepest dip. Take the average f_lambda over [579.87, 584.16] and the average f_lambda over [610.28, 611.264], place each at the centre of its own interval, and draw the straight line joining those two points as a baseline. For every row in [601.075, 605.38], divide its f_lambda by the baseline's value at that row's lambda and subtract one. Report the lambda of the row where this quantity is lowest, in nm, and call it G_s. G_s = 602.114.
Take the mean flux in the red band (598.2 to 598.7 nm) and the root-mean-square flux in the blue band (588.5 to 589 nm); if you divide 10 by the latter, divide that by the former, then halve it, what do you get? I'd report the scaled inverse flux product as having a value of 0.0161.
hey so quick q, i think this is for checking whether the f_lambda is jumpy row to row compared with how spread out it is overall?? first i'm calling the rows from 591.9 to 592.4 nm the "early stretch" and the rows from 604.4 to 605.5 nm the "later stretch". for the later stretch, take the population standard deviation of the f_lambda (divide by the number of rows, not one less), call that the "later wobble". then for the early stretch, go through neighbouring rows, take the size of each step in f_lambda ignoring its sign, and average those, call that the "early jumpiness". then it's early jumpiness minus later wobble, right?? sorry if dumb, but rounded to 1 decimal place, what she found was 0.4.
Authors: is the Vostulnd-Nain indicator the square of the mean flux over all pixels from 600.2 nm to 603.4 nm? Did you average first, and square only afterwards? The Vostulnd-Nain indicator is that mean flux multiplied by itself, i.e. 584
